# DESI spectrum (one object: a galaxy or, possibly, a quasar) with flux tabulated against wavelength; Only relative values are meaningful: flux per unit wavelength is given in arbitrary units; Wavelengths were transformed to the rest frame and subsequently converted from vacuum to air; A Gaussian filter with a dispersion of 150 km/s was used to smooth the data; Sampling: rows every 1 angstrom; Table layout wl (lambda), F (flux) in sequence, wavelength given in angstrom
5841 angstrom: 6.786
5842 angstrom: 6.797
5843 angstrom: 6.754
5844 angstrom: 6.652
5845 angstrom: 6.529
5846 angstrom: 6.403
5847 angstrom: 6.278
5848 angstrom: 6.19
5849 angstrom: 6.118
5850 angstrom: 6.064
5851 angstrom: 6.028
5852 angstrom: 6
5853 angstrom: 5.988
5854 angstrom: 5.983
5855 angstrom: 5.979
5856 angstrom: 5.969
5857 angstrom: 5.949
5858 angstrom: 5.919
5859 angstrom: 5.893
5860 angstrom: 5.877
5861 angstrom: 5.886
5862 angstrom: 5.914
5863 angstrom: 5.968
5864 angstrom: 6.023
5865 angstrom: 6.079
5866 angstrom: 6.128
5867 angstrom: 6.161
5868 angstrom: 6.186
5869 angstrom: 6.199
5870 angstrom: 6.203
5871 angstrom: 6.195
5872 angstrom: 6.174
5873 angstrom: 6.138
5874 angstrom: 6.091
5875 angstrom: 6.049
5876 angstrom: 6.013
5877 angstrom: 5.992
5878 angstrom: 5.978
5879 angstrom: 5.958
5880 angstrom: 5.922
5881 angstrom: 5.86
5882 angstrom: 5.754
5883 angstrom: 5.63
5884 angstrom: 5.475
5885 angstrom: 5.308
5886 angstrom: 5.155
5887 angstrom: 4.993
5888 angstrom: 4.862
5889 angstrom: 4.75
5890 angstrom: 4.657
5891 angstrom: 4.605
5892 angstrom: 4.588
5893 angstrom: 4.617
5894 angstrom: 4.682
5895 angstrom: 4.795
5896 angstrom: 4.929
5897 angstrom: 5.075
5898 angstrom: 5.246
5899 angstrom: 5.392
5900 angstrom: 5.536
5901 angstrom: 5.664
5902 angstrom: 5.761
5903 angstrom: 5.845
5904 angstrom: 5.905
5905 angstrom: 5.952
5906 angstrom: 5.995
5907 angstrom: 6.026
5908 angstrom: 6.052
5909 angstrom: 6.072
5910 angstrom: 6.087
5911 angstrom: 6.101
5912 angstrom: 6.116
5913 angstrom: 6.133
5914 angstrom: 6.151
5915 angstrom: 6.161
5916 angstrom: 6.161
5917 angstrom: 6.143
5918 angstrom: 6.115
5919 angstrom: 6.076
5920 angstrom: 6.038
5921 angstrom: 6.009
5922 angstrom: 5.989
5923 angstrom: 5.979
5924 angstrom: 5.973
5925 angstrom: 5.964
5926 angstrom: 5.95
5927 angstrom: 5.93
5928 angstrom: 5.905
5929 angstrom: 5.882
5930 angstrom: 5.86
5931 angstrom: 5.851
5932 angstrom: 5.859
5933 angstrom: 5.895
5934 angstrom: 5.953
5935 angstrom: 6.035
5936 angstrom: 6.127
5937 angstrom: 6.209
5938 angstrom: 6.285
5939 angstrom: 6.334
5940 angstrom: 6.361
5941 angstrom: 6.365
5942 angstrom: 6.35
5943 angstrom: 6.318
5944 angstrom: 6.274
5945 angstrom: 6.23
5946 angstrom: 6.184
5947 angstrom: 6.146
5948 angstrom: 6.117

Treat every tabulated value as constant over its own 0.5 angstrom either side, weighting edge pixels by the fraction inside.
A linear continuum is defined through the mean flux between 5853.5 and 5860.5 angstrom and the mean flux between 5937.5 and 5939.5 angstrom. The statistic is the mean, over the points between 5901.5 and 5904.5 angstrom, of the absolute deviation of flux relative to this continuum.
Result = 0.31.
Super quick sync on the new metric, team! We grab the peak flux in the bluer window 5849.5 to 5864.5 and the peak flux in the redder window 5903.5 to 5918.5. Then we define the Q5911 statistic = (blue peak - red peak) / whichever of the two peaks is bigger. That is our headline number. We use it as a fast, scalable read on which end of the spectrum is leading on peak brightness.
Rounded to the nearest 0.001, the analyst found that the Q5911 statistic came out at -0.016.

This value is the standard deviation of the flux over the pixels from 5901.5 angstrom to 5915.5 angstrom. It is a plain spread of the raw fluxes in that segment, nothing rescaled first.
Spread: 0.1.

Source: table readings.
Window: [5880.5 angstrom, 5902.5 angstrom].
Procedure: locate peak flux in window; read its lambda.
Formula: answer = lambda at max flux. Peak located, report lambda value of 5881 angstrom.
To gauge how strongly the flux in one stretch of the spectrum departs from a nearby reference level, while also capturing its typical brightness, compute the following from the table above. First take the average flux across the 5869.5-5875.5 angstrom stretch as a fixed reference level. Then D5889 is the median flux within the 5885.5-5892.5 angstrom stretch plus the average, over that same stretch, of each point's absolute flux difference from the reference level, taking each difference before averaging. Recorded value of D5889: 6.09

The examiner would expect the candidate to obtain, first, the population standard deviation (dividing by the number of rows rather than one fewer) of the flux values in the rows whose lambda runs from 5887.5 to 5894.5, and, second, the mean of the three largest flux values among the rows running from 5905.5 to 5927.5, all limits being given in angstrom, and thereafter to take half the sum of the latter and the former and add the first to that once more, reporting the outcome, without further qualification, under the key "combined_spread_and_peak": 3.21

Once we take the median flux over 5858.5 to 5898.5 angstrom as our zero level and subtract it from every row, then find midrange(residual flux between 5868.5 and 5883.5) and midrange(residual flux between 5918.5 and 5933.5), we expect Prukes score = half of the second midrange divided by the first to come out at 1.37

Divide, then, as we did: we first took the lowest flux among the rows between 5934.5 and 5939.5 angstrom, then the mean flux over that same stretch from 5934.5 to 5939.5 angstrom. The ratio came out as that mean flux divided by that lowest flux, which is 1.03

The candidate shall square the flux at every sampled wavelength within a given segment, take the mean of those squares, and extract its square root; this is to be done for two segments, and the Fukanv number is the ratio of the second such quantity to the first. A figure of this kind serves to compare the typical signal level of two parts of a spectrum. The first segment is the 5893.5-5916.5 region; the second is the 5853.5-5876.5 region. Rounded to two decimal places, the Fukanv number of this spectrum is 1.05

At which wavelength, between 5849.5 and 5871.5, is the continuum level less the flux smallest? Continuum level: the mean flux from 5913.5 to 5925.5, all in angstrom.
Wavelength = 5870 angstrom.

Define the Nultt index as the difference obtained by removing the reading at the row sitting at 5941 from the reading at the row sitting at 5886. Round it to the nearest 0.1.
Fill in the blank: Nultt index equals -1.2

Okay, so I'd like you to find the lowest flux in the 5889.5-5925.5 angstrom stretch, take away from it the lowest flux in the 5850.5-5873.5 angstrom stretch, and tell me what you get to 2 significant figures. -1.3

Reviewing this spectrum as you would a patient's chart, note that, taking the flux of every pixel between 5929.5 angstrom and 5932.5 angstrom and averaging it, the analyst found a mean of 5.9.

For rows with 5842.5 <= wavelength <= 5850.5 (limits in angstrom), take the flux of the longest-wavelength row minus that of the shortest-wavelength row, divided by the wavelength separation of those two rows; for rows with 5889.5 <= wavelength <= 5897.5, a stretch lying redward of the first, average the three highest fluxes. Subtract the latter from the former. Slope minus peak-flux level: -5.03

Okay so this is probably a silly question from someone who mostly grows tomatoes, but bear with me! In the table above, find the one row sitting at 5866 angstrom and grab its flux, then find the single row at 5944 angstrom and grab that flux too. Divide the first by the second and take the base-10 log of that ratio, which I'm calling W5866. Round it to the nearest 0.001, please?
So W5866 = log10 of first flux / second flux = -0.010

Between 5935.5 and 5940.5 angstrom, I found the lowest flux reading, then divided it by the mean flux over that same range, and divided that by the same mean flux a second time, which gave 0.156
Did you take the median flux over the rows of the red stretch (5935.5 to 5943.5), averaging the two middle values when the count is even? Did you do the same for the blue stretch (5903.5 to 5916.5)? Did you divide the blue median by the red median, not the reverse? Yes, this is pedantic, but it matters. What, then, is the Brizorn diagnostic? 0.96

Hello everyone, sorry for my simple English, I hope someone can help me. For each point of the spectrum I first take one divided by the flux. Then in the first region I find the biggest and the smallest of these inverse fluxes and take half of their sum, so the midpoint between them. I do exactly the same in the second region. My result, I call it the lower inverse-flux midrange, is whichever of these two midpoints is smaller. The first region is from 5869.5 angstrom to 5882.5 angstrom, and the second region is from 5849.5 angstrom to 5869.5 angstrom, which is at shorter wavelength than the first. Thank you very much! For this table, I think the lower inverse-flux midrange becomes 0.166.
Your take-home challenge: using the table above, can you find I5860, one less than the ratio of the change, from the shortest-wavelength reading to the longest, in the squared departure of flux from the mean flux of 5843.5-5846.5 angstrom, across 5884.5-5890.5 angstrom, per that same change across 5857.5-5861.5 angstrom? 47.7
